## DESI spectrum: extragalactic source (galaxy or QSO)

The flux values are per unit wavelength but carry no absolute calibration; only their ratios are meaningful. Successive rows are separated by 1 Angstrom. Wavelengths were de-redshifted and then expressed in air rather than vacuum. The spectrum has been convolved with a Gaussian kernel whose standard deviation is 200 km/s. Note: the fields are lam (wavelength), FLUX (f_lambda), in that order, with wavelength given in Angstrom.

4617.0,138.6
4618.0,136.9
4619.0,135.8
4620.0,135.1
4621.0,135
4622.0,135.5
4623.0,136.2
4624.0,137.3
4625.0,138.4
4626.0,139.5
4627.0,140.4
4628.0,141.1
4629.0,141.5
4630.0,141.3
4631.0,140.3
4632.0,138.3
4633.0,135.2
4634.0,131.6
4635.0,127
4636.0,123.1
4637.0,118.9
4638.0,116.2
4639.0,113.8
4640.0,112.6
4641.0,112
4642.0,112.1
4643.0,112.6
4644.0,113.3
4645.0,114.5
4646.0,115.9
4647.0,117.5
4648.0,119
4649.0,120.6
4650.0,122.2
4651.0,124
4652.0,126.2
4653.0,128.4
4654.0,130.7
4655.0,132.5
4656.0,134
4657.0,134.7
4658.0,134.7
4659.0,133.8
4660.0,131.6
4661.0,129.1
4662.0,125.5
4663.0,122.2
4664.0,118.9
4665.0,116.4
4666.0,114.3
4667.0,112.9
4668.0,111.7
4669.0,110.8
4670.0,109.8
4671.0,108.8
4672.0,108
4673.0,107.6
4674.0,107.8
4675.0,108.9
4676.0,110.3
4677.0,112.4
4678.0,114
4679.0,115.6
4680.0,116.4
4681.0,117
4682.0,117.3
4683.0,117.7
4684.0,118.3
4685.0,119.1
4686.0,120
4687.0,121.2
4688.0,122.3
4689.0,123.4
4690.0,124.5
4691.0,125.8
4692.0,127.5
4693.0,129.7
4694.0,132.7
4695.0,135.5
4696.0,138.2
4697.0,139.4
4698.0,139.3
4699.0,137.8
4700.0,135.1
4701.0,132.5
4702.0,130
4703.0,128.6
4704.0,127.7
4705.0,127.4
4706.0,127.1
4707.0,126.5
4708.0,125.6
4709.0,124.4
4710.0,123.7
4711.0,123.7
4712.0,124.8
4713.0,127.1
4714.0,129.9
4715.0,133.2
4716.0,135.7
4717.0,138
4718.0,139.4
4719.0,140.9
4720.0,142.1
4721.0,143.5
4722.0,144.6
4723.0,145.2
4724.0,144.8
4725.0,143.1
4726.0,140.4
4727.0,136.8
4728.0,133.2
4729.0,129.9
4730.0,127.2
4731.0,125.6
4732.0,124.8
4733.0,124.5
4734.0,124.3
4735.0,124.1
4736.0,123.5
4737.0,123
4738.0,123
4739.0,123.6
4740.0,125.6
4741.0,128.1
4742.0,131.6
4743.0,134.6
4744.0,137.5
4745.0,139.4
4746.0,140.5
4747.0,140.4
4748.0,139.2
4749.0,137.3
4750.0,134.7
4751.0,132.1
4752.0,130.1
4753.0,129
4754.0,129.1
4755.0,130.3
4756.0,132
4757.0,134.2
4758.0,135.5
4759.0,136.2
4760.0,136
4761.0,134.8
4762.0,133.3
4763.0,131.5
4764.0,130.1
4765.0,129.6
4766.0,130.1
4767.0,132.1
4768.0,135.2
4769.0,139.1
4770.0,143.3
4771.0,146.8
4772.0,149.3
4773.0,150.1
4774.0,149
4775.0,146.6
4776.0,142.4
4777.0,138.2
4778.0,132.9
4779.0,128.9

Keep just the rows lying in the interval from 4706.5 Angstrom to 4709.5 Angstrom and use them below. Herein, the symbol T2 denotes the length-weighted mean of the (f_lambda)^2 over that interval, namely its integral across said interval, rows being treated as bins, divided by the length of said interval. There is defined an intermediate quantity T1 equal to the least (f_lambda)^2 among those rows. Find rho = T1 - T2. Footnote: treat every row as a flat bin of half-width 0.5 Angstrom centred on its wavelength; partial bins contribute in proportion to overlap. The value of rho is -276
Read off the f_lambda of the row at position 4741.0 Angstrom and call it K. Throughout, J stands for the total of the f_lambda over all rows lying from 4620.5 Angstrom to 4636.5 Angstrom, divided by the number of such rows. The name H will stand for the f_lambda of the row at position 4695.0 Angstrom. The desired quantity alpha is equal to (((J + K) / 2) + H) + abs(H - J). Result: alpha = 269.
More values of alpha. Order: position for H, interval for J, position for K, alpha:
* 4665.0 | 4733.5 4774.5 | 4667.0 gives 257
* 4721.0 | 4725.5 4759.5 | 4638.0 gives 279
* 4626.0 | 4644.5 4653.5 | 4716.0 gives 286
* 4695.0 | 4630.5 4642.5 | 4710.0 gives 271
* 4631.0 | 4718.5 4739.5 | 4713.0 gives 278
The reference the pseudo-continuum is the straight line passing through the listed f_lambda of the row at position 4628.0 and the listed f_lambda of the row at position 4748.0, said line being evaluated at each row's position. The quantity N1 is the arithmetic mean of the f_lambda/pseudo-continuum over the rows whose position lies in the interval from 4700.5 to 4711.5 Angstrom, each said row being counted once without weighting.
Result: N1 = 0.91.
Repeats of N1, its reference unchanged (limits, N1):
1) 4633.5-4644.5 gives 0.83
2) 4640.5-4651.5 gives 0.83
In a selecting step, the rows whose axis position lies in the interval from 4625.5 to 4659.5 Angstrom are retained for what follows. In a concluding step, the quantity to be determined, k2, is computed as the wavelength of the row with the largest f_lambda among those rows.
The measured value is 4629.0 Angstrom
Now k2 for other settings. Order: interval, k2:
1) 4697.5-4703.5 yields 4698.0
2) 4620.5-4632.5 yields 4629.0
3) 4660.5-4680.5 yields 4661.0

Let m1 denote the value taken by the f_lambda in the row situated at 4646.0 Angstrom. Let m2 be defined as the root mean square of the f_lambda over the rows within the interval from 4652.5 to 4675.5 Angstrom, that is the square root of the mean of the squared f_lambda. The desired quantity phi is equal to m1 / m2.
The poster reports 0.96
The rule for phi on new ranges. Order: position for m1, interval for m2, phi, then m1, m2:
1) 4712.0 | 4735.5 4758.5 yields 0.95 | 124.8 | 132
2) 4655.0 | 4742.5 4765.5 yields 0.99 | 132.5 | 134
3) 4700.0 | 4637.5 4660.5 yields 1.10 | 135.1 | 123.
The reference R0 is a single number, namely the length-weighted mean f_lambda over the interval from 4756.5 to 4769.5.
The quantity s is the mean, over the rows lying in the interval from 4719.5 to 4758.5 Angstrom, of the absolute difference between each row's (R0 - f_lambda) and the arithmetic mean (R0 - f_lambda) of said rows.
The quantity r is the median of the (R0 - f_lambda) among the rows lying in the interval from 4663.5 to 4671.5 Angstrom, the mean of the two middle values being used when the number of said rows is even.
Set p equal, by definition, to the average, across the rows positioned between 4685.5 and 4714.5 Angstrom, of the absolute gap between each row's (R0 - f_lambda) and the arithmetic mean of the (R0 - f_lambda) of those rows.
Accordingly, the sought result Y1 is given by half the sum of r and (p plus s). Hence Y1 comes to 16.0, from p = 4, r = 21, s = 6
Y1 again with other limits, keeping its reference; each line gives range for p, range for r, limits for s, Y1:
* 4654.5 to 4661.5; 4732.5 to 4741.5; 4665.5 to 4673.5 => 6.5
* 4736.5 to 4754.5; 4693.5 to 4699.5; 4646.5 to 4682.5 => 4.2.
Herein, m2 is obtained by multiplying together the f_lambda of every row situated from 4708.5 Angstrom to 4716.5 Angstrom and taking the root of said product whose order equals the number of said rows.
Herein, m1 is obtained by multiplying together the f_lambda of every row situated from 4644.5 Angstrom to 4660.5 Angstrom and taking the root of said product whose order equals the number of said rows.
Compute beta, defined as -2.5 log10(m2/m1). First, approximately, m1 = 126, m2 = 128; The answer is -0.01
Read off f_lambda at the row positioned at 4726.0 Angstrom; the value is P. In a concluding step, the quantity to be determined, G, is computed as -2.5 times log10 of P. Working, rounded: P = 140.4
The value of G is -5.37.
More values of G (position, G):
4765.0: -5.28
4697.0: -5.36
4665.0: -5.16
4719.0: -5.37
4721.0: -5.39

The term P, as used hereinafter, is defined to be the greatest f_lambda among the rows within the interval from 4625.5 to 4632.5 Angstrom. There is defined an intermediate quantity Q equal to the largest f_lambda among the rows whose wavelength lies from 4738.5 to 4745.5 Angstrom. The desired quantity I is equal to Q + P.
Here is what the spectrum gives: 281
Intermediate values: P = 141.5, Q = 139.4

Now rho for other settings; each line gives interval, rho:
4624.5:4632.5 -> -502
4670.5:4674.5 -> -97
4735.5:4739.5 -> -68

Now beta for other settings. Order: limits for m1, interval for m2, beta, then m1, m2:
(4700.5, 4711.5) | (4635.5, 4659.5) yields 0.05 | 127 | 122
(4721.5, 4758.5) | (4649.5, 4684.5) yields 0.11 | 132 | 119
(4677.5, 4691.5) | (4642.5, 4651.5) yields 0.02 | 119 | 118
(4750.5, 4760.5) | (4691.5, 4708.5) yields 0.01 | 132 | 132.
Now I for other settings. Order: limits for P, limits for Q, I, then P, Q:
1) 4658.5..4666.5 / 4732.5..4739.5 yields 258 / 133.8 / 124.5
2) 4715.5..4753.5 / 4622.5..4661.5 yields 287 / 145.2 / 141.5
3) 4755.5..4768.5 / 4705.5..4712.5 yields 263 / 136.2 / 127.1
